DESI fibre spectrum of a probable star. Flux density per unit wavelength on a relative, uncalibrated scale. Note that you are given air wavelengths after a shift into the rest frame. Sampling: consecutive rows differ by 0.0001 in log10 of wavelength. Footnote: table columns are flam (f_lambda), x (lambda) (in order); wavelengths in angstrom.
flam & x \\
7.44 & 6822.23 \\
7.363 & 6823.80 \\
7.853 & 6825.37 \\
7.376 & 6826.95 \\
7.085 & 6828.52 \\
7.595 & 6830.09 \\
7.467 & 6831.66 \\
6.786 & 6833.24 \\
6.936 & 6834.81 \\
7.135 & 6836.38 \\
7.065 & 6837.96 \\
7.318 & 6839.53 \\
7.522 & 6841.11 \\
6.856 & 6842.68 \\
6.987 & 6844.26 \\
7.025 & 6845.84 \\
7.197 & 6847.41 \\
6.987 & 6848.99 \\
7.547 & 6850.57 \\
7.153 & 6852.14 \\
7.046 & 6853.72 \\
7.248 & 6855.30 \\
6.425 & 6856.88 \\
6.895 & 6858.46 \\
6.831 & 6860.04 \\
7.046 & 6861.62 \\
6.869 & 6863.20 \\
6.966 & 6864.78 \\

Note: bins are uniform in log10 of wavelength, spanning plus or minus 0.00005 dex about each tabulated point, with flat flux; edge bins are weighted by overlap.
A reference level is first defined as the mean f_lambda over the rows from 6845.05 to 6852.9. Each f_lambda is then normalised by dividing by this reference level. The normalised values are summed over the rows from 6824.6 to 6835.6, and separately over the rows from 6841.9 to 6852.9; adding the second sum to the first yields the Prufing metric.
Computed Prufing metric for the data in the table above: 14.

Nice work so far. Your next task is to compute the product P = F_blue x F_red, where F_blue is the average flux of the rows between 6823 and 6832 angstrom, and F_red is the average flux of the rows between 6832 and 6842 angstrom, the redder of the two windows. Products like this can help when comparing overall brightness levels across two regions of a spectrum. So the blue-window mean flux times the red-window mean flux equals 53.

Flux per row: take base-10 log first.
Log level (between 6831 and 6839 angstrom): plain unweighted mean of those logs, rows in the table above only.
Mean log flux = 0.850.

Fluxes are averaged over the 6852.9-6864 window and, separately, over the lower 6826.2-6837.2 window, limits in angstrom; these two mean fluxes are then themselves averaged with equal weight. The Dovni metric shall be 7.05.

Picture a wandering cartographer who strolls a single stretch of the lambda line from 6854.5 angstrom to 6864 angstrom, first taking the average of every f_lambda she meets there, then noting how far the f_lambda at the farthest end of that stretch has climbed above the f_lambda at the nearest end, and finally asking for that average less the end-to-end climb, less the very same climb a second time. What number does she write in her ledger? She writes 7.6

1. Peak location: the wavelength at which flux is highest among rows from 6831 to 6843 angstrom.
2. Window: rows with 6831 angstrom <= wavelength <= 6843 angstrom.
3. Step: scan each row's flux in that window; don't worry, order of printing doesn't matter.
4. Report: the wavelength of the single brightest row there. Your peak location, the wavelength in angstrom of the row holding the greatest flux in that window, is 6841.11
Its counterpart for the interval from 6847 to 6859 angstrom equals 6850.57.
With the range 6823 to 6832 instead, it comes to 6825.37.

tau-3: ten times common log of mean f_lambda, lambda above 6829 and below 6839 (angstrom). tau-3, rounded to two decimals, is 8.55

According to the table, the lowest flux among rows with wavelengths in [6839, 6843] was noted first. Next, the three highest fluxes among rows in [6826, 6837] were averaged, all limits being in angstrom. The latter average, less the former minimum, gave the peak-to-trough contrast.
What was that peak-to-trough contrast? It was 0.62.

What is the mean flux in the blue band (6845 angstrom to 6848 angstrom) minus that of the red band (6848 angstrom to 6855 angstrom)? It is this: -0.1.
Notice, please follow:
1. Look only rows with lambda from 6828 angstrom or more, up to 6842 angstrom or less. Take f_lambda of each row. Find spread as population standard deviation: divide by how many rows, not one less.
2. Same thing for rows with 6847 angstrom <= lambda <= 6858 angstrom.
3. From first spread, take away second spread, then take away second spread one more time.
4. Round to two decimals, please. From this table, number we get -0.37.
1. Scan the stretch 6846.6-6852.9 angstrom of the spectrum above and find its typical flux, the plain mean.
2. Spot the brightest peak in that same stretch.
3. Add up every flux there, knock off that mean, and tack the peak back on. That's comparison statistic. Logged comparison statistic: 29.2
